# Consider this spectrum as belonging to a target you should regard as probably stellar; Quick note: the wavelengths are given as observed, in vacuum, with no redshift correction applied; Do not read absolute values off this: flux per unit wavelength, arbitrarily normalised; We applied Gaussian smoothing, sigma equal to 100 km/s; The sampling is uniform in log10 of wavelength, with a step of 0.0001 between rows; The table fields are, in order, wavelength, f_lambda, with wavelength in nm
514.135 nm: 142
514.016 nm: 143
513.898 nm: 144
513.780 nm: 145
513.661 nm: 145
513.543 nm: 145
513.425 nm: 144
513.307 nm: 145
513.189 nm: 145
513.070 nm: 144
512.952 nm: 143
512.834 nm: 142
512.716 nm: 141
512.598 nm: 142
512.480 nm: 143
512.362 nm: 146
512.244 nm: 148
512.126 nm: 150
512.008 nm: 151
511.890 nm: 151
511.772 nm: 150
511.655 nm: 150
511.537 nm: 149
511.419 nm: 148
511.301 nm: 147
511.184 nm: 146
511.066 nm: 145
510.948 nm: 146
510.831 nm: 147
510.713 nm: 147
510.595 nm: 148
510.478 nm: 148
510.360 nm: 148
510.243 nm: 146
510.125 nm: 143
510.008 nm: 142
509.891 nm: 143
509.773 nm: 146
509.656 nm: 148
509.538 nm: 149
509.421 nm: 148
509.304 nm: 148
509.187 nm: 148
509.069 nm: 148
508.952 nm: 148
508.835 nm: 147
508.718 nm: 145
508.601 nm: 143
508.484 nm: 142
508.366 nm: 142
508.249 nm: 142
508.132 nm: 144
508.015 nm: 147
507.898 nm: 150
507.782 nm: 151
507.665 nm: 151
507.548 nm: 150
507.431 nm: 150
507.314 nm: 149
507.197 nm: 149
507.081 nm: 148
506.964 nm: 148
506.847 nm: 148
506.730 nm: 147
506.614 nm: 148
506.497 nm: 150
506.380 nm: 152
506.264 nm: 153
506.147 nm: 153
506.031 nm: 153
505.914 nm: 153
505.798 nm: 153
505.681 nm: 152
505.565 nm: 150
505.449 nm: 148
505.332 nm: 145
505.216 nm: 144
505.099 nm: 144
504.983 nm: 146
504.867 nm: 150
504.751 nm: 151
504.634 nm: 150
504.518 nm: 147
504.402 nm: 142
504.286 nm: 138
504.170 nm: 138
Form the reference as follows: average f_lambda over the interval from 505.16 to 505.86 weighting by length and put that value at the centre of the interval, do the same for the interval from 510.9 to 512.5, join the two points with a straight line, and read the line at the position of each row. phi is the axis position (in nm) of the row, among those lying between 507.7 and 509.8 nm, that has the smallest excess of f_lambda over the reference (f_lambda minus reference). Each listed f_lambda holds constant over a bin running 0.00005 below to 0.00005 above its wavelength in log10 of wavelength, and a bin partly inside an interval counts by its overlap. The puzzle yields 508.249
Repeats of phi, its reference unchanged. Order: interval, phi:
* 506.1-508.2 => 508.132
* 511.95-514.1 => 512.716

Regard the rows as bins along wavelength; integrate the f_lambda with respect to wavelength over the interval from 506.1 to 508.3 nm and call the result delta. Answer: 328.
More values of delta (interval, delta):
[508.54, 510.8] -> 331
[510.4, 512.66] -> 333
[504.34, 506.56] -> 331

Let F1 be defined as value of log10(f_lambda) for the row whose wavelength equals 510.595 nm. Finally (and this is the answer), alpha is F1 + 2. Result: 4.17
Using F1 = 2.17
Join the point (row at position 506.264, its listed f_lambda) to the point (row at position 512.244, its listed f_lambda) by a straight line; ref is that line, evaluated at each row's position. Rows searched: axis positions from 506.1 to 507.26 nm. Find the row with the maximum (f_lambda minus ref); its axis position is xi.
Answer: 506.264 nm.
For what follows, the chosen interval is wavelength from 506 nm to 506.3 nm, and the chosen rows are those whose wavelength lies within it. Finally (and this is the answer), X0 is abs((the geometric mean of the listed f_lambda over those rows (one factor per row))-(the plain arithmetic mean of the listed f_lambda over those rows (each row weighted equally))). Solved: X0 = 0.0000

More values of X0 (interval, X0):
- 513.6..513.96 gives 0.0008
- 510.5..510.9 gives 0.0008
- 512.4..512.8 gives 0.0023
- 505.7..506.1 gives 0.0000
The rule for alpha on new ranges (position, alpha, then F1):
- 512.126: 4.18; 2.18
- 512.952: 4.16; 2.16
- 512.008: 4.18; 2.18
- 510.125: 4.16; 2.16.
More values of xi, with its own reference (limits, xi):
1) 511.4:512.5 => 512.008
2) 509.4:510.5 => 509.538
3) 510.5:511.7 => 511.655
